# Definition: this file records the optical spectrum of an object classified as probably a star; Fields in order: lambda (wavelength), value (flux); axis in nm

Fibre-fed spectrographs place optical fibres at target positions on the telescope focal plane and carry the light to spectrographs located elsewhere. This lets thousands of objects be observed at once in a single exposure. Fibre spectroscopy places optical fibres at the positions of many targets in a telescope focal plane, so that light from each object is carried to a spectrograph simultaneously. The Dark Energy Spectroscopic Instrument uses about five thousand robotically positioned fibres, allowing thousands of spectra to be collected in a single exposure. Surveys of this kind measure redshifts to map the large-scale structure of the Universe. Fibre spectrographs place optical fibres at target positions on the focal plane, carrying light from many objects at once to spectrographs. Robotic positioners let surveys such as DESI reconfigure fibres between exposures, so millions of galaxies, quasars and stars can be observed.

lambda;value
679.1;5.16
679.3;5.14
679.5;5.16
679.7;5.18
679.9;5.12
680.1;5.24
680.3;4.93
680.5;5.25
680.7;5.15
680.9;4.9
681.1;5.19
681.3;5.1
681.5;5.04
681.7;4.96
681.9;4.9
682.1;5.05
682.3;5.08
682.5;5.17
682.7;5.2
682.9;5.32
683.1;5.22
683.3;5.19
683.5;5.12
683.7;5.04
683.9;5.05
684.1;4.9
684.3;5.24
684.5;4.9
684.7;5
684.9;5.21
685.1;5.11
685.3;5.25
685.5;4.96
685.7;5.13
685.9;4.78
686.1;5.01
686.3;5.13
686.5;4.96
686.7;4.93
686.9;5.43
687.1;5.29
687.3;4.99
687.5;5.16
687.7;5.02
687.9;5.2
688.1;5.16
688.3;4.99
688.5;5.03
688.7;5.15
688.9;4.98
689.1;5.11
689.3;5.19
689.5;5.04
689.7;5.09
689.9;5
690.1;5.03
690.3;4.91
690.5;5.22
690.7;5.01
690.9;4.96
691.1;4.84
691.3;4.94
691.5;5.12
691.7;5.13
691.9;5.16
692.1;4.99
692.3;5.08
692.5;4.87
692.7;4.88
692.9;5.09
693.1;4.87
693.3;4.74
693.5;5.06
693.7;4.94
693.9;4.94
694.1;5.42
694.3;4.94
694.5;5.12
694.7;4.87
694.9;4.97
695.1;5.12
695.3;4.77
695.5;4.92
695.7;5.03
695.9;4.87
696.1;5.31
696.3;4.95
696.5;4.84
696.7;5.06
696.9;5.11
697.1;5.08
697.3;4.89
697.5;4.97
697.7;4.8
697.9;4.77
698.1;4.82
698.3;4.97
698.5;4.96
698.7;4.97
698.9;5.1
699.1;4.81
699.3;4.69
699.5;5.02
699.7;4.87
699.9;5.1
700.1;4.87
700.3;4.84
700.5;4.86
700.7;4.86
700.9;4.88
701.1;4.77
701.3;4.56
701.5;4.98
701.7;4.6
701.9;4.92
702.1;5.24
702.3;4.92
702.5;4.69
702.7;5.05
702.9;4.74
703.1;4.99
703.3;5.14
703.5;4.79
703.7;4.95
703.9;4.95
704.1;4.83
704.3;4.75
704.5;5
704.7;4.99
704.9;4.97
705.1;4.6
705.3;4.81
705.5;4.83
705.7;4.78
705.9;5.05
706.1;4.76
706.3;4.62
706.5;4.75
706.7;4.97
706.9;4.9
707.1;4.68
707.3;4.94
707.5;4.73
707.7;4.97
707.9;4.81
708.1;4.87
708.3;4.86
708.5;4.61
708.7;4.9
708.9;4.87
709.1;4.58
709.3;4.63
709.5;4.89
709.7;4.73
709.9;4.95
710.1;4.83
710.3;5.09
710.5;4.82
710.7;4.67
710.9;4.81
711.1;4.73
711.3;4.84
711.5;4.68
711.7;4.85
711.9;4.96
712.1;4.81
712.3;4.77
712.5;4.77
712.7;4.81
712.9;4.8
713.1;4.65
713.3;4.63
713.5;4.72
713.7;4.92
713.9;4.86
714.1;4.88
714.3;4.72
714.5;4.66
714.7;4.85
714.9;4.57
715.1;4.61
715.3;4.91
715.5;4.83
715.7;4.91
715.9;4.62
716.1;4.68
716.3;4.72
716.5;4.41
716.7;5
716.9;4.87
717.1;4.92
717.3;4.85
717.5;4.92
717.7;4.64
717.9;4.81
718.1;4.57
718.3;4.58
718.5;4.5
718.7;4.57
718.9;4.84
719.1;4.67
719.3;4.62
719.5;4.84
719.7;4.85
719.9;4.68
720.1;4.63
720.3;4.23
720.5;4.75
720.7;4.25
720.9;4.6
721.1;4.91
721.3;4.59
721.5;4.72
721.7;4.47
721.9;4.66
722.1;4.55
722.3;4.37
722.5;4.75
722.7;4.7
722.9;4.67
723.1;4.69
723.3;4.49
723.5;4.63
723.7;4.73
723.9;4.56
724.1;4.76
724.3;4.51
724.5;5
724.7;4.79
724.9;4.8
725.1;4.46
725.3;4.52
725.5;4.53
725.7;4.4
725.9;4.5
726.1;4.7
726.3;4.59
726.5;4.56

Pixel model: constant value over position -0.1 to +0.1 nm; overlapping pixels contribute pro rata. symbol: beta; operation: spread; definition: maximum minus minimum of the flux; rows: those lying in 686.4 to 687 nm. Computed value 0.500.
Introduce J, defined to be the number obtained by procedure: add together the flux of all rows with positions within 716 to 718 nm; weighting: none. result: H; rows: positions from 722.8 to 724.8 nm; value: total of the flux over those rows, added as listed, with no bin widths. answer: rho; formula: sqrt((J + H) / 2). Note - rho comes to 6.88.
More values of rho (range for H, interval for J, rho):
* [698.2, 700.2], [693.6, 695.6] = 7.05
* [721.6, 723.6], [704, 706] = 6.88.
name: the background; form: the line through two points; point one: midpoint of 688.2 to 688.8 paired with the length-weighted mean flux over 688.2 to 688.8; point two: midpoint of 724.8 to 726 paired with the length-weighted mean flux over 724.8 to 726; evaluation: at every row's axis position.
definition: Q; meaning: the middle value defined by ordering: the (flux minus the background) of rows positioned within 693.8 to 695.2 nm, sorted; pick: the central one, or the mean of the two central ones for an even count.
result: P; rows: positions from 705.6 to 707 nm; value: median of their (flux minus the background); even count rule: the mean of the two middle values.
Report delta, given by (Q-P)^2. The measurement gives 0.0014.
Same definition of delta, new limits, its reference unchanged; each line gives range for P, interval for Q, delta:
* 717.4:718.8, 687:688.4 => 0.0209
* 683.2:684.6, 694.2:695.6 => 0.0014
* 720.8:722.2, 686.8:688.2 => 0.0093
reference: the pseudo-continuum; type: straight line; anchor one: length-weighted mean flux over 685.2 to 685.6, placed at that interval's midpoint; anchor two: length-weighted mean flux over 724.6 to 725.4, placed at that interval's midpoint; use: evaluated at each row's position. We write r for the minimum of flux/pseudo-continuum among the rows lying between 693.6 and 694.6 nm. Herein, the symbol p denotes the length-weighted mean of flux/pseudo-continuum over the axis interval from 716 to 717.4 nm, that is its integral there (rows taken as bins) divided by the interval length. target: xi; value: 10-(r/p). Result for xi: 9.022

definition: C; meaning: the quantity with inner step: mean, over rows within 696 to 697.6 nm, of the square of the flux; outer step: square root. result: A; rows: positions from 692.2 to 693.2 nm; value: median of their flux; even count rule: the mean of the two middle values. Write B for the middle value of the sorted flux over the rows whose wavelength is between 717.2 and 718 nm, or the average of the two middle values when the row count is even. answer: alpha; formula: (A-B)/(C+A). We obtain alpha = 0.005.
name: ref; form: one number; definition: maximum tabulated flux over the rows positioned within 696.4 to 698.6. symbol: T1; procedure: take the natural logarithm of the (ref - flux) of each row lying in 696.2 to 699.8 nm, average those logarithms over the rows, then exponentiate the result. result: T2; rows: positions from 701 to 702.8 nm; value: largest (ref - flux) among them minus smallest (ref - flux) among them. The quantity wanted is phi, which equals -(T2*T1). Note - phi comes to 0.00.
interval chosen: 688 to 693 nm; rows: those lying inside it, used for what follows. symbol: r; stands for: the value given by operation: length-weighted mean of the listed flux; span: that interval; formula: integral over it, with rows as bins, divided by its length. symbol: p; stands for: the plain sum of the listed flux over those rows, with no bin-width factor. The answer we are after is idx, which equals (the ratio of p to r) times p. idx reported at 3149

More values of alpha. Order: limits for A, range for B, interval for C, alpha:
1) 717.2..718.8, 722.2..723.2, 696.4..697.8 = -0.008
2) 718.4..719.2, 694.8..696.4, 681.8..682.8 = -0.035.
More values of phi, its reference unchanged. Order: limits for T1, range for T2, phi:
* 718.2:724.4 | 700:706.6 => -0.31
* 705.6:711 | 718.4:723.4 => -0.17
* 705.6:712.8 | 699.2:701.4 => -0.14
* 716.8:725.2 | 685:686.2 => -0.19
